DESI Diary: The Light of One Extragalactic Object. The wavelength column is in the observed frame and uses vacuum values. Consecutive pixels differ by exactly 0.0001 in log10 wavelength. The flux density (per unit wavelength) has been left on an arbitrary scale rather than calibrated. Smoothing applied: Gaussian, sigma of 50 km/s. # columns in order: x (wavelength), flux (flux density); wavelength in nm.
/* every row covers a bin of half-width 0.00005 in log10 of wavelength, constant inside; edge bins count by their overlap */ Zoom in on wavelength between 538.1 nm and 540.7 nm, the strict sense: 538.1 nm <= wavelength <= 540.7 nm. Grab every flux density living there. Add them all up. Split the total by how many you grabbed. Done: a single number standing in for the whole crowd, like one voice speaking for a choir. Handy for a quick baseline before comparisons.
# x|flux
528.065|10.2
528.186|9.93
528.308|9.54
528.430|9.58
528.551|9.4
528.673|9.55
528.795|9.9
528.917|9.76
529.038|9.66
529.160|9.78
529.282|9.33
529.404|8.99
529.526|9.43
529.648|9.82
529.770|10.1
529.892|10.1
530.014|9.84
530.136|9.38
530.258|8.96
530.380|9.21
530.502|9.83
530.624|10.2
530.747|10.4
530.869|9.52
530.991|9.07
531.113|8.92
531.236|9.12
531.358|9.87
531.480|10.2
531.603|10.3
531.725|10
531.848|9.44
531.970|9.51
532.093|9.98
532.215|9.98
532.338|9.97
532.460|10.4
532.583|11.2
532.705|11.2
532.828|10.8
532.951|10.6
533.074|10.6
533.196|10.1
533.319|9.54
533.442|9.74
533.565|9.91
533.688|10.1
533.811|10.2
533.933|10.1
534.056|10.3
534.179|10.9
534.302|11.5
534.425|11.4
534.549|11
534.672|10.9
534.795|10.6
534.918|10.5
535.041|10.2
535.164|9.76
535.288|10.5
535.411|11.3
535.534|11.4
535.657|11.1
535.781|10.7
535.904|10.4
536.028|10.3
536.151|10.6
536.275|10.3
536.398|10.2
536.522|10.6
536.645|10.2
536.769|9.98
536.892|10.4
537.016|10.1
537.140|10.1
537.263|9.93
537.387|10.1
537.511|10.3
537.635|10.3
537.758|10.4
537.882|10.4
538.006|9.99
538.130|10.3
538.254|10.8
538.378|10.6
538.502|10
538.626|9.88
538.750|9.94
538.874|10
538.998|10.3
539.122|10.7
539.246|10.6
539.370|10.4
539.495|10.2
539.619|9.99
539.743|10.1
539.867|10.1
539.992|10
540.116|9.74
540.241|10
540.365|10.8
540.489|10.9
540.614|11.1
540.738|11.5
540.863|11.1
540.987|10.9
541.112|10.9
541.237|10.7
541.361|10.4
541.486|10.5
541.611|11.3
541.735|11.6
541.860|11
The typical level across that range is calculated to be 10.3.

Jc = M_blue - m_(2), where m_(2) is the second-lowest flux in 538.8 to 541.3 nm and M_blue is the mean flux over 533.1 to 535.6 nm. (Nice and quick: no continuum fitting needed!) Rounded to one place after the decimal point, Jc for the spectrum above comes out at 0.5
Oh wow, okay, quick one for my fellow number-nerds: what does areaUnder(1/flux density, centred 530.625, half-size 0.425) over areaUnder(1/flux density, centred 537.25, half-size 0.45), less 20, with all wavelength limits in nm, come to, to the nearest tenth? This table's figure -19.0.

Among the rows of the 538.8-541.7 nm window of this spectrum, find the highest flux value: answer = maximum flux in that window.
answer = 11.5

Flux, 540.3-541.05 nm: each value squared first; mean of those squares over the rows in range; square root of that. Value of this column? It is 11.1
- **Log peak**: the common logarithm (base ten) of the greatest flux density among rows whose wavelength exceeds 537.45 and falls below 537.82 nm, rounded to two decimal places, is 1.02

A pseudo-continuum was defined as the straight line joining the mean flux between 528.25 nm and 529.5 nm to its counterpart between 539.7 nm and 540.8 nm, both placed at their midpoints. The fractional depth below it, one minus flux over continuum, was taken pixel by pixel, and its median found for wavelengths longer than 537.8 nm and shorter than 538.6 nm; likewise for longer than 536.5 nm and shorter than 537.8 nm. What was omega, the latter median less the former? 0.004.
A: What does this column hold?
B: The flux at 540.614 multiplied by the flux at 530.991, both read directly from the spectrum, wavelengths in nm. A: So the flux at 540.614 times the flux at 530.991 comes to 101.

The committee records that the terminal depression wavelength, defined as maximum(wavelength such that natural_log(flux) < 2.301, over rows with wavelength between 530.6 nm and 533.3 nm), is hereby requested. 532.338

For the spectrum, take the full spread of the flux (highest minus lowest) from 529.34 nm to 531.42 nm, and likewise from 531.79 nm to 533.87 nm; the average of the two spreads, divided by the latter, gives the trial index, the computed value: 0.92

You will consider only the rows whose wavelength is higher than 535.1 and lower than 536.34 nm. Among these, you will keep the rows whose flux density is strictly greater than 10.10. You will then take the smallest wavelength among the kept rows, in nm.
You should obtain 535.288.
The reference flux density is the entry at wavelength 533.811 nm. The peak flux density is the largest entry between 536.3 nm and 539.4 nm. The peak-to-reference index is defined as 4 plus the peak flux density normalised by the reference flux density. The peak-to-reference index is 5.06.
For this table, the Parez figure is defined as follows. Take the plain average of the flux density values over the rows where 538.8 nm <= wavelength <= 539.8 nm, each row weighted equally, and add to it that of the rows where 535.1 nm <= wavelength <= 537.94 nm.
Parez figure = 20.7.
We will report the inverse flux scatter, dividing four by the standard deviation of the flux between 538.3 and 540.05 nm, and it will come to 15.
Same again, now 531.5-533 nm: 7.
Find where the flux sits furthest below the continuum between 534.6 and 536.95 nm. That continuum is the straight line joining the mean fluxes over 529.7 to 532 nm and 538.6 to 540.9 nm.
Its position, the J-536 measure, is 535.164 nm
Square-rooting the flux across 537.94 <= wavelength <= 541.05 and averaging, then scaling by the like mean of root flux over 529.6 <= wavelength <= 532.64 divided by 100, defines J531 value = 0.101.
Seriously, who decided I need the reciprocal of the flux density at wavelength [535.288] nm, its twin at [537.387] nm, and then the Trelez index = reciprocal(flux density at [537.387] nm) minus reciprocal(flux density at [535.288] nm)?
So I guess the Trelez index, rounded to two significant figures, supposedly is 0.0038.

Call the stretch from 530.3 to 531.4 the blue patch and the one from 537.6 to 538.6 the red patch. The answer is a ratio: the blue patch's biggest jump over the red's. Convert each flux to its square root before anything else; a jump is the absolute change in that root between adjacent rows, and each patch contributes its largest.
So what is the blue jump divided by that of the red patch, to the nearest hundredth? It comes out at 1.49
